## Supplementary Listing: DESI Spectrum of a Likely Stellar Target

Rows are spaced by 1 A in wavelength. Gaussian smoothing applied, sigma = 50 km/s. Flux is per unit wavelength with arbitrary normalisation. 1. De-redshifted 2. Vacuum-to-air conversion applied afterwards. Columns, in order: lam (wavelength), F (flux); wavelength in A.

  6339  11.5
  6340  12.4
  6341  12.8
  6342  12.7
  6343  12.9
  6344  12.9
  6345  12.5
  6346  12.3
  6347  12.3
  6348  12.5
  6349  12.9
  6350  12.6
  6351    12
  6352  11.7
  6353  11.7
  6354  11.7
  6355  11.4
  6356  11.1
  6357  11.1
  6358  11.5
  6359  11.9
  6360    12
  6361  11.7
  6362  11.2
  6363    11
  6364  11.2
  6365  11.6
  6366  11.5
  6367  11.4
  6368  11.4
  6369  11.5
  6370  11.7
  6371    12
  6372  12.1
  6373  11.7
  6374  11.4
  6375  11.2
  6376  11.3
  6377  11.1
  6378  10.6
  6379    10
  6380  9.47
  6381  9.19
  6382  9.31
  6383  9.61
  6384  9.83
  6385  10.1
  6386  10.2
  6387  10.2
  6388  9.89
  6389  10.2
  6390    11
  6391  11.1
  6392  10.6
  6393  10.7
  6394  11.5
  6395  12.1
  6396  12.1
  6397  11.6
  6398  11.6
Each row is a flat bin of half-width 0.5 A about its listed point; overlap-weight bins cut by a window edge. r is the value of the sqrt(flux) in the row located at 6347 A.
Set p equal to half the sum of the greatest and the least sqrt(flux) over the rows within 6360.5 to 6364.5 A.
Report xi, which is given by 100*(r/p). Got 104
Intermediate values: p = 3.37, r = 3.51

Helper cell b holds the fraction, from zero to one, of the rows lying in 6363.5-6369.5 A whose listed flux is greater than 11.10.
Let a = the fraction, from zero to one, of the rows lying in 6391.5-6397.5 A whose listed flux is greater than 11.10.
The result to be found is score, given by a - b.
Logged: -0.33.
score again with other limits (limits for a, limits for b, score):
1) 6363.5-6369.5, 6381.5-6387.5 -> 1.00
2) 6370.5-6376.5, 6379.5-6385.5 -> 1.00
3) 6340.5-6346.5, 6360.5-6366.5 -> 0.17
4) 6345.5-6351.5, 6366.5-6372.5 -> 0.00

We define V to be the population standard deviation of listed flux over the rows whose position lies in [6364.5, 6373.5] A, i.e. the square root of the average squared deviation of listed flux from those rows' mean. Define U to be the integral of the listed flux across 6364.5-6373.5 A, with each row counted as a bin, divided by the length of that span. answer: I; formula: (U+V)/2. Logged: 5.9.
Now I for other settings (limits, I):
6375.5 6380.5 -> 5.6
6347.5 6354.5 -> 6.3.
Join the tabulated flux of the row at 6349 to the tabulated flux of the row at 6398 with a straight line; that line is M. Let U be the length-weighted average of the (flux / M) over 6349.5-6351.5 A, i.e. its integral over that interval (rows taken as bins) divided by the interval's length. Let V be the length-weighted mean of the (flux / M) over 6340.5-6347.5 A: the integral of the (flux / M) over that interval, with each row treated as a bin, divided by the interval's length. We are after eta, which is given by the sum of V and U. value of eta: 1.93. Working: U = 0.956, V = 0.97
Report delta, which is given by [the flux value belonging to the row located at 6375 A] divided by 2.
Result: 5.60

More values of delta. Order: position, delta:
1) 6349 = 6.45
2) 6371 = 6.00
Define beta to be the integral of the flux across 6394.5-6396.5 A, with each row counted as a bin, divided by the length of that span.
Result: 12.1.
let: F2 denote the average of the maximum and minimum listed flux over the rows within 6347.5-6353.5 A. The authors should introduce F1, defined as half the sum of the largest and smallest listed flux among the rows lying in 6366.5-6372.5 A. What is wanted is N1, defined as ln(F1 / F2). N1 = -0.05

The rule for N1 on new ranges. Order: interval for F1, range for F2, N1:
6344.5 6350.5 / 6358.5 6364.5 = 0.09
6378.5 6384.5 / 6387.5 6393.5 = -0.09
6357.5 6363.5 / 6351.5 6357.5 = 0.01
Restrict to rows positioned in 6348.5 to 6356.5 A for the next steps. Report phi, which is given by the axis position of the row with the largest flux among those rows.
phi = 6349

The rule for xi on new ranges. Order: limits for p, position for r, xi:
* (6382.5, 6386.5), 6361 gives 109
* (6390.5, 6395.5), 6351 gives 103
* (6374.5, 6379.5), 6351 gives 106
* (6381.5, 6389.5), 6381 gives 97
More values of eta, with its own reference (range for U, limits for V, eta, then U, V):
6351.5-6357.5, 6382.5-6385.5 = 1.72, 0.898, 0.82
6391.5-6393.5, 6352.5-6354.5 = 1.82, 0.907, 0.92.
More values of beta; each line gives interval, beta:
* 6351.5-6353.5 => 11.7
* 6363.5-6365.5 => 11.4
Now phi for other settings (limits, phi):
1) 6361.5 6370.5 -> 6370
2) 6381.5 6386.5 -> 6386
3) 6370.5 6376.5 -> 6372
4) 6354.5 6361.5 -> 6360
